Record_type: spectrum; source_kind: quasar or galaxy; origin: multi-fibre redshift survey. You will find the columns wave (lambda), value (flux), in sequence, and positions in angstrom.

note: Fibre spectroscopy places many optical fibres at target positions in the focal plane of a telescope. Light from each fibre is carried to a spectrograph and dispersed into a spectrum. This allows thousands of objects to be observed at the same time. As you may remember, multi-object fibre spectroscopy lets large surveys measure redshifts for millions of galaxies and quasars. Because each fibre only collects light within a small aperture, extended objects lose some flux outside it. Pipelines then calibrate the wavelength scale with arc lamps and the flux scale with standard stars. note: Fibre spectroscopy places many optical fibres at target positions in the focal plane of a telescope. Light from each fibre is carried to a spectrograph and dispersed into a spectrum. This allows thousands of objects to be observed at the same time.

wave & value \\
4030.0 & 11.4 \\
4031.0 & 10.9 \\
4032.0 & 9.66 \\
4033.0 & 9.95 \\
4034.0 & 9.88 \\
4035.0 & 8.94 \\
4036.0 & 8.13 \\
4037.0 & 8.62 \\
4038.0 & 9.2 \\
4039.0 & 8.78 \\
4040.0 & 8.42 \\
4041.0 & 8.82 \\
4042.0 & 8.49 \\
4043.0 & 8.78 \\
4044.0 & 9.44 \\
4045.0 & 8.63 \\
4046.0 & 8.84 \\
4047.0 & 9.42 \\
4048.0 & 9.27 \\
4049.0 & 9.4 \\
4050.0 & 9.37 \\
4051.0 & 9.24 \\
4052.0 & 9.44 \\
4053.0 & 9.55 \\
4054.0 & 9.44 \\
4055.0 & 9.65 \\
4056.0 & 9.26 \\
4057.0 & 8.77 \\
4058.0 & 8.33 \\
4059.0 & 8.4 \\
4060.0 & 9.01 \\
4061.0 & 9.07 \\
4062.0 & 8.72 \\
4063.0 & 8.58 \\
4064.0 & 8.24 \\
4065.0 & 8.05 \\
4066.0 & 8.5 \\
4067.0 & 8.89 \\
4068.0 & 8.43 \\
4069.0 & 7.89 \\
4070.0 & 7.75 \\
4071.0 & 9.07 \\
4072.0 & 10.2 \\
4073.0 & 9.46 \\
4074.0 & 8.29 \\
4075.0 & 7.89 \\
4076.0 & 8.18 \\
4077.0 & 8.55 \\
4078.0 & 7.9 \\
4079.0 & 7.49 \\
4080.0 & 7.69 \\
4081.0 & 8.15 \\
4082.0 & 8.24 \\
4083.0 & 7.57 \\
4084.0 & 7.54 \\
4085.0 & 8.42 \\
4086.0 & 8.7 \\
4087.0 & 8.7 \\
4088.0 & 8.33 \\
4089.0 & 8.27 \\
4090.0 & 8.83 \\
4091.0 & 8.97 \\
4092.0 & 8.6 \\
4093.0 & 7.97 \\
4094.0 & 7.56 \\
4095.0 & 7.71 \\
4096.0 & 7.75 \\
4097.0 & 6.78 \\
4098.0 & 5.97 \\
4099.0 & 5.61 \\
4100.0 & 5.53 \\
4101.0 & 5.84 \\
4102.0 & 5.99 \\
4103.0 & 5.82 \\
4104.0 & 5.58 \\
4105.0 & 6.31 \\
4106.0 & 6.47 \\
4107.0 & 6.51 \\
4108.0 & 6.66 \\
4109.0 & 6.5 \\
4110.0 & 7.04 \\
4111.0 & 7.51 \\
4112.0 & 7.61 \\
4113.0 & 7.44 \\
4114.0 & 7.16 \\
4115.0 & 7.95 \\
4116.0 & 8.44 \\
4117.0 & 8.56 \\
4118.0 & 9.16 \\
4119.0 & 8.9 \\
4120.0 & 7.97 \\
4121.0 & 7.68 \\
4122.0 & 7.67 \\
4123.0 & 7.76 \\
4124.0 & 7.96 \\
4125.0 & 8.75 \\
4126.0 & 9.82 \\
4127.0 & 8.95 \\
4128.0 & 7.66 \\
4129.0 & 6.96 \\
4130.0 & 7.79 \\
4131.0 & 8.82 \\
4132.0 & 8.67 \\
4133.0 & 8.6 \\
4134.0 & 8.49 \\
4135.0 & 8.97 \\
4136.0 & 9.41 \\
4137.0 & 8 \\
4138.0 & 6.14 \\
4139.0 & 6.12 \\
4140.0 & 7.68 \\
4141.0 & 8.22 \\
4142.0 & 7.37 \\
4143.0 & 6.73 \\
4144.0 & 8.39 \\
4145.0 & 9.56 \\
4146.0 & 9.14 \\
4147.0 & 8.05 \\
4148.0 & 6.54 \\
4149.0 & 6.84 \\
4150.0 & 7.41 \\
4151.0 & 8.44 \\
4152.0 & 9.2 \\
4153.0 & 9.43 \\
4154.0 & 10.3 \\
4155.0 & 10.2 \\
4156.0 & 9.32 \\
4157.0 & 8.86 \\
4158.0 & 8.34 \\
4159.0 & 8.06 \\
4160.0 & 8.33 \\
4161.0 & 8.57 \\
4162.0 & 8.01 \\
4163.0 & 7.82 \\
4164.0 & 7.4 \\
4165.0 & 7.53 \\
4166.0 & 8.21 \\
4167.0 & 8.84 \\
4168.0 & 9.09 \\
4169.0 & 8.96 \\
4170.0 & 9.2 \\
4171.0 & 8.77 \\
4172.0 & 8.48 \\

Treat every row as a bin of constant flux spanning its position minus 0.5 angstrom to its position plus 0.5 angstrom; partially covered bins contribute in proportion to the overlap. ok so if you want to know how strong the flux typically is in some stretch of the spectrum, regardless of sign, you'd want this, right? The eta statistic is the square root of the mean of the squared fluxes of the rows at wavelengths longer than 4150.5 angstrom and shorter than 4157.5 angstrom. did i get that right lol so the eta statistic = 9.41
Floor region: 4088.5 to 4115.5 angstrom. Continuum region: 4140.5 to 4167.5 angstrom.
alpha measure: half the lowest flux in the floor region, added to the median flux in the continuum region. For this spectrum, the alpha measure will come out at 11.1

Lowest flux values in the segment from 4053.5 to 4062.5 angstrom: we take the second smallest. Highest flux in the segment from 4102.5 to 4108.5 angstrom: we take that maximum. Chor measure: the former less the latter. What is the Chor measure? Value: 2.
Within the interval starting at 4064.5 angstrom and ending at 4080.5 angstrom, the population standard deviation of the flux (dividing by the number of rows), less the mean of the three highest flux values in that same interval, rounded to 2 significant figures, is -8.9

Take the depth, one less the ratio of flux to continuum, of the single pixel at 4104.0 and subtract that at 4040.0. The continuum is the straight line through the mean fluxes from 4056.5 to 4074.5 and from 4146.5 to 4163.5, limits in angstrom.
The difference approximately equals 0.32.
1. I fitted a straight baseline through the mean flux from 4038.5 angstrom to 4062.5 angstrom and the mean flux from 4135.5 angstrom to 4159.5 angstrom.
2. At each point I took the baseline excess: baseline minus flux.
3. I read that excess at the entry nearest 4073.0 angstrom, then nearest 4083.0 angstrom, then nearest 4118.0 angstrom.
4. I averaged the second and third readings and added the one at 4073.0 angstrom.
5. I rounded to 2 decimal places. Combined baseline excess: -0.37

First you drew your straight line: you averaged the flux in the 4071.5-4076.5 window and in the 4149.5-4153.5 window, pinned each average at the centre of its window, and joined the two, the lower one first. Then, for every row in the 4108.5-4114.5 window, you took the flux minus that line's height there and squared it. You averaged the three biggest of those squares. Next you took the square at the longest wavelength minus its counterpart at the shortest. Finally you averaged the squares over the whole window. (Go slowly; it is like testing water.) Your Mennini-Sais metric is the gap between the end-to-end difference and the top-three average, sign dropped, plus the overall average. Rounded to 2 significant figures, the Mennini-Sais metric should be 8.3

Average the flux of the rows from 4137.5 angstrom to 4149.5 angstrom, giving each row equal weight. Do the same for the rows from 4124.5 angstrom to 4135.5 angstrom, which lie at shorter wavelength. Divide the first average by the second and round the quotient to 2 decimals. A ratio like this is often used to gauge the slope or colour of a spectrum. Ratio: 0.89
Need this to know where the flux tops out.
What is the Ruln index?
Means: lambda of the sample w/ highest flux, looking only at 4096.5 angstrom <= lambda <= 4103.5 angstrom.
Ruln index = 4097.0 angstrom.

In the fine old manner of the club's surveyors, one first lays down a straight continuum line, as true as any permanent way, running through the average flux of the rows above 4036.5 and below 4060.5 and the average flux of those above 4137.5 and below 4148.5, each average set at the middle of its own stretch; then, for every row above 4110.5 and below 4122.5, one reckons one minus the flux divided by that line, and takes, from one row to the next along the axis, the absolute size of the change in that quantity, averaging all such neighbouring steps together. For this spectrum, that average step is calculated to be 0.046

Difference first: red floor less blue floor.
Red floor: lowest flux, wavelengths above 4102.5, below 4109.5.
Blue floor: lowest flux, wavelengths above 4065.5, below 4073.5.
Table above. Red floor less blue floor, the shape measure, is -2.2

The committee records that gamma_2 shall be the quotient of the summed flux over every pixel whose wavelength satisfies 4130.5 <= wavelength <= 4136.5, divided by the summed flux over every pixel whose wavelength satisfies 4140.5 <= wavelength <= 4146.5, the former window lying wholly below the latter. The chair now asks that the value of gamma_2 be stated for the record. 1.07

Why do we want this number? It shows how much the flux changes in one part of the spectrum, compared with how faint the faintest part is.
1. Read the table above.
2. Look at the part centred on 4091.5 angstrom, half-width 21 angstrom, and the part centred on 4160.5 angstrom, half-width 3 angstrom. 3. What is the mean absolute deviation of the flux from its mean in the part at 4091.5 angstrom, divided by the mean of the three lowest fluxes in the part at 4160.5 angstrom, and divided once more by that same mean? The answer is 0.015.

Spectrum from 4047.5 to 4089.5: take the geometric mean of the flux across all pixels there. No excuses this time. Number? 8.6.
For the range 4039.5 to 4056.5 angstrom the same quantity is 9.1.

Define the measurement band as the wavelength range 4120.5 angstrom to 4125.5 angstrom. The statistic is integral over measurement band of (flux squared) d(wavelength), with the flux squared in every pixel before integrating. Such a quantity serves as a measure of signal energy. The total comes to 318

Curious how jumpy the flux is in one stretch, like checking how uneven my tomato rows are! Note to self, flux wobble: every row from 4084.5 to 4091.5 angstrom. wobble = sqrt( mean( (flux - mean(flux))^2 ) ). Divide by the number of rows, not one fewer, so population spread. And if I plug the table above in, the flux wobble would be 0.25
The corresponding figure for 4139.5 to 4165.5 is 0.98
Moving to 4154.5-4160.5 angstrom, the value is 0.73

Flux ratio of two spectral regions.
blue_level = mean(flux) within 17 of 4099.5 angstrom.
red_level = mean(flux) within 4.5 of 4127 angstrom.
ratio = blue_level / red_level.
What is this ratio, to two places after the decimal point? 0.88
